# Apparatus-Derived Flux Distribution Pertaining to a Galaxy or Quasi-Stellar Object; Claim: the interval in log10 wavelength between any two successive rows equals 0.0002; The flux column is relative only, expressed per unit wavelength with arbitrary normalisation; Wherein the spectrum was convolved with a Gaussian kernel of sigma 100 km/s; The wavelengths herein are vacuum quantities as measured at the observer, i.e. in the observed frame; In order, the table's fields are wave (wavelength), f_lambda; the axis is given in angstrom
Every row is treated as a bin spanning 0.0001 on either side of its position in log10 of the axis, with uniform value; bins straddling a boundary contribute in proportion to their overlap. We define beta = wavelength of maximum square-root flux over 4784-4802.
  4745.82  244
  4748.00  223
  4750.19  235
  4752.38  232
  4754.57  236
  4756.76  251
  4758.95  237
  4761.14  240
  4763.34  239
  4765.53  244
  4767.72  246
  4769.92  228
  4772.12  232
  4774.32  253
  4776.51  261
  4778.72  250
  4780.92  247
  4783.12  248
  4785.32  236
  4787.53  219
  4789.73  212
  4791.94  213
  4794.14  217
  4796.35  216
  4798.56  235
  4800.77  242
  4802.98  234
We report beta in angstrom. 4800.77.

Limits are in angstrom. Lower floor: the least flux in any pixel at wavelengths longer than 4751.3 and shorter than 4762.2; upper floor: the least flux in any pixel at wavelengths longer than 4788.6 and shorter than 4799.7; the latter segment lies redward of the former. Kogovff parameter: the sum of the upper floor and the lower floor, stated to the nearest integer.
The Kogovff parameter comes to 444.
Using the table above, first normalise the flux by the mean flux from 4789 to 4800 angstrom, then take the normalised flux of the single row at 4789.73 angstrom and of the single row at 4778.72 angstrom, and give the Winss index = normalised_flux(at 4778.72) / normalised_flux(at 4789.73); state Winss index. 1.179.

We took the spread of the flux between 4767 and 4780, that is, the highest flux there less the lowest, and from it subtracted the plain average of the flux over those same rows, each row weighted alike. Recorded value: -212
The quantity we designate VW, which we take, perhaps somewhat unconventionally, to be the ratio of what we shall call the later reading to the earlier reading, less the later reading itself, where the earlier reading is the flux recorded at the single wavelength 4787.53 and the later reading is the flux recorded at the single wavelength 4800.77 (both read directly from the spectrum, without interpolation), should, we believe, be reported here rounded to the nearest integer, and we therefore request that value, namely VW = -241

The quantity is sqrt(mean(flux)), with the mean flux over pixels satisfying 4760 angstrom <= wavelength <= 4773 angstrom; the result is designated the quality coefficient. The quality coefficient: 15.4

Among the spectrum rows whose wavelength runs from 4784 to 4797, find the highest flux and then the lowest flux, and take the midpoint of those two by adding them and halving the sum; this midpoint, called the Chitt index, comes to 224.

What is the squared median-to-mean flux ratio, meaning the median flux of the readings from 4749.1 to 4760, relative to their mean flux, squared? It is 0.982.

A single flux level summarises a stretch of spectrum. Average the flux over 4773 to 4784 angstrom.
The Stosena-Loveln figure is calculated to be 252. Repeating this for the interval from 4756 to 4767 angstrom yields 242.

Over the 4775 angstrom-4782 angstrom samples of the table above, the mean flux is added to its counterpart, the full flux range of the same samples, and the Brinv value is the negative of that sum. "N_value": -267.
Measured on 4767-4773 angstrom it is -253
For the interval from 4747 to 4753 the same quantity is -242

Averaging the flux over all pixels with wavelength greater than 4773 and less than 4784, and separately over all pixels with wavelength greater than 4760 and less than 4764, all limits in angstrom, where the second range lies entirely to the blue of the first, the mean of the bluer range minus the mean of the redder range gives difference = -12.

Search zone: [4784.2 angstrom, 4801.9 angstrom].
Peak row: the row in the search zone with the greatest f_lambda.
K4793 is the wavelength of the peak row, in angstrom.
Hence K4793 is 4800.77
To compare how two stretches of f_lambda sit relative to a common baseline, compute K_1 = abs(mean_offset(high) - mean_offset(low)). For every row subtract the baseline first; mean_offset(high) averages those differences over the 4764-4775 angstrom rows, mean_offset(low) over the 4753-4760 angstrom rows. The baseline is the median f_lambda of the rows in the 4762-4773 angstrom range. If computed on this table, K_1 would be 0.7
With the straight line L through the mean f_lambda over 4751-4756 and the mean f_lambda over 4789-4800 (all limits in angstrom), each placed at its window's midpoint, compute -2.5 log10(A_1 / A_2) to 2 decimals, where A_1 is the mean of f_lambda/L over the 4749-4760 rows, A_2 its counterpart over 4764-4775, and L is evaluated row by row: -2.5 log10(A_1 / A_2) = 0.04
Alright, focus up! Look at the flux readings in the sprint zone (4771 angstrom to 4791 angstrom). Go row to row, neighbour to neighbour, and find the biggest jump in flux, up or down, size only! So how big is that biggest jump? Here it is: 21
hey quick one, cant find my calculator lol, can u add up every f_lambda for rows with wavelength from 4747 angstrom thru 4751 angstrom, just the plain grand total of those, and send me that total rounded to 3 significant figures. 458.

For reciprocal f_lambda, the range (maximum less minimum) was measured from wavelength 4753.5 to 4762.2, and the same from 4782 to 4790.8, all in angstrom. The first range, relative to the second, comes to 0.37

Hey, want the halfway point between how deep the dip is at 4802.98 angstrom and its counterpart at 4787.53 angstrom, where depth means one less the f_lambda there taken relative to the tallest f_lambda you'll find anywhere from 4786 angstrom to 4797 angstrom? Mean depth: -0.03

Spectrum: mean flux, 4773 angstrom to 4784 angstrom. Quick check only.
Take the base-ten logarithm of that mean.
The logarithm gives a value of 2.40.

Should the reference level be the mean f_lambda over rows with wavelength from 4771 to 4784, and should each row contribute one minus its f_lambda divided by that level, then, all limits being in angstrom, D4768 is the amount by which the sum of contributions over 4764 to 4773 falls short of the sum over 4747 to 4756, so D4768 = 0.1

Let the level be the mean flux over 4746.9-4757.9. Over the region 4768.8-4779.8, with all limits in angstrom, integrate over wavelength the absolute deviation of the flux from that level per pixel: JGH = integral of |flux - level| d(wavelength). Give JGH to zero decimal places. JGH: 151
